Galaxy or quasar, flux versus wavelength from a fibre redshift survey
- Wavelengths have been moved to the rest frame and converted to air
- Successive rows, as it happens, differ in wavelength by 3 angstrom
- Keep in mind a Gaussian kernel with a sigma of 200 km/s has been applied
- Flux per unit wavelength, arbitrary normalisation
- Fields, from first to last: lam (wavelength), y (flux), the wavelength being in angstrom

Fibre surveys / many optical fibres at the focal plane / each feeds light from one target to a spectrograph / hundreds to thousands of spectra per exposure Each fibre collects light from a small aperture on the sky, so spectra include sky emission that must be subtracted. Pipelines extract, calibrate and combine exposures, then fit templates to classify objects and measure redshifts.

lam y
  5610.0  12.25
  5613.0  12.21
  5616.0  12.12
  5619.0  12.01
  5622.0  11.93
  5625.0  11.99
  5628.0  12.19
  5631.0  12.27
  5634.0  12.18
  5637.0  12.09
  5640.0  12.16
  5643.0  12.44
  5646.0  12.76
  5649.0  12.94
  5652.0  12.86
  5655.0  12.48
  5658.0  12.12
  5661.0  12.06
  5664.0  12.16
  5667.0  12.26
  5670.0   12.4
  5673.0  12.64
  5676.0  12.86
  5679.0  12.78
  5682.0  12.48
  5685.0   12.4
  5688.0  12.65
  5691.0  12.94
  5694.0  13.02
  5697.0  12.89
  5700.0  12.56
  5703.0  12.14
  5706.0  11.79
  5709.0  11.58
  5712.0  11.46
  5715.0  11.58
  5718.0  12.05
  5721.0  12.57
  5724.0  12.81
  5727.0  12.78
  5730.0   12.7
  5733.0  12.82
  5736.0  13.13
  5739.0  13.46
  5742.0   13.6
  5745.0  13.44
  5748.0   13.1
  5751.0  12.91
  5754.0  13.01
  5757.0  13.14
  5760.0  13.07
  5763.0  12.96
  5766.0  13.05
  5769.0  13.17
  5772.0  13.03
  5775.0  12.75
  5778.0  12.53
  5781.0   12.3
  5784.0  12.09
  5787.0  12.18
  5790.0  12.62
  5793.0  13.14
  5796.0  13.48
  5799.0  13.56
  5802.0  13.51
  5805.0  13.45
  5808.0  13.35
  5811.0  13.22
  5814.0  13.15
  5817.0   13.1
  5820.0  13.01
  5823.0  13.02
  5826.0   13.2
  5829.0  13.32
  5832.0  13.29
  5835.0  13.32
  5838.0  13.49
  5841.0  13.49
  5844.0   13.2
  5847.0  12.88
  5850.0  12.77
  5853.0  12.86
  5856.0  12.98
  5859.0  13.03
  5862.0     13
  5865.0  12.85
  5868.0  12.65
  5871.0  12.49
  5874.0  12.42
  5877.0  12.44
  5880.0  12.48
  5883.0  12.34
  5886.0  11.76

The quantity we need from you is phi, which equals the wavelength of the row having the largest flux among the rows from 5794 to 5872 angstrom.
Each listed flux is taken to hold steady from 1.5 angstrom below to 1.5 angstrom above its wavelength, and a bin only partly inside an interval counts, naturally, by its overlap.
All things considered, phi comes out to 5799.0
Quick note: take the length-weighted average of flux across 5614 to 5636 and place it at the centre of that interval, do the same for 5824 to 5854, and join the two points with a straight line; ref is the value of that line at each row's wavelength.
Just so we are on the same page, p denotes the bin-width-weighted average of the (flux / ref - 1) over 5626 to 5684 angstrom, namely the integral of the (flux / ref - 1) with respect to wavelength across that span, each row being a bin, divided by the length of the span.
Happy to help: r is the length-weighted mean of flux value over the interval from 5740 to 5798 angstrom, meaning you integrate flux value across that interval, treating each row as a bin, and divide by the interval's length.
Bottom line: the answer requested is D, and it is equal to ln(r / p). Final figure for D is 6.83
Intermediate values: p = 0.014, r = 12.93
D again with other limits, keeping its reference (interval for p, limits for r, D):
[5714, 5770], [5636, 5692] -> 6.54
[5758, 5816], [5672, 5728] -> 7.89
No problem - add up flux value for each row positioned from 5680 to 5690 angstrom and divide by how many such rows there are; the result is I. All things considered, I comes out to 12.5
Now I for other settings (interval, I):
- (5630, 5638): 12.2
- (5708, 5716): 11.5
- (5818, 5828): 13.1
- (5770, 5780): 12.8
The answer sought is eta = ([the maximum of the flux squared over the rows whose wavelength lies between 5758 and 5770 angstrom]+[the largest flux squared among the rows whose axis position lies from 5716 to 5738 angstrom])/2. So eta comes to 173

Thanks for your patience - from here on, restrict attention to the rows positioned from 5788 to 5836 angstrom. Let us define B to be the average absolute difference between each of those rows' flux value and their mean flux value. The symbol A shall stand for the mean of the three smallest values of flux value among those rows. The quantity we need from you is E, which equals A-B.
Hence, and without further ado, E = 12.7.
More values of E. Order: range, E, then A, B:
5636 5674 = 11.8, 12.1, 0.25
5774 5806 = 11.7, 12.2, 0.50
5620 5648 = 11.8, 12.0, 0.18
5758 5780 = 12.6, 12.7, 0.17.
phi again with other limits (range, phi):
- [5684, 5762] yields 5742.0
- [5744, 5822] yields 5799.0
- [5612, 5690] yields 5649.0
